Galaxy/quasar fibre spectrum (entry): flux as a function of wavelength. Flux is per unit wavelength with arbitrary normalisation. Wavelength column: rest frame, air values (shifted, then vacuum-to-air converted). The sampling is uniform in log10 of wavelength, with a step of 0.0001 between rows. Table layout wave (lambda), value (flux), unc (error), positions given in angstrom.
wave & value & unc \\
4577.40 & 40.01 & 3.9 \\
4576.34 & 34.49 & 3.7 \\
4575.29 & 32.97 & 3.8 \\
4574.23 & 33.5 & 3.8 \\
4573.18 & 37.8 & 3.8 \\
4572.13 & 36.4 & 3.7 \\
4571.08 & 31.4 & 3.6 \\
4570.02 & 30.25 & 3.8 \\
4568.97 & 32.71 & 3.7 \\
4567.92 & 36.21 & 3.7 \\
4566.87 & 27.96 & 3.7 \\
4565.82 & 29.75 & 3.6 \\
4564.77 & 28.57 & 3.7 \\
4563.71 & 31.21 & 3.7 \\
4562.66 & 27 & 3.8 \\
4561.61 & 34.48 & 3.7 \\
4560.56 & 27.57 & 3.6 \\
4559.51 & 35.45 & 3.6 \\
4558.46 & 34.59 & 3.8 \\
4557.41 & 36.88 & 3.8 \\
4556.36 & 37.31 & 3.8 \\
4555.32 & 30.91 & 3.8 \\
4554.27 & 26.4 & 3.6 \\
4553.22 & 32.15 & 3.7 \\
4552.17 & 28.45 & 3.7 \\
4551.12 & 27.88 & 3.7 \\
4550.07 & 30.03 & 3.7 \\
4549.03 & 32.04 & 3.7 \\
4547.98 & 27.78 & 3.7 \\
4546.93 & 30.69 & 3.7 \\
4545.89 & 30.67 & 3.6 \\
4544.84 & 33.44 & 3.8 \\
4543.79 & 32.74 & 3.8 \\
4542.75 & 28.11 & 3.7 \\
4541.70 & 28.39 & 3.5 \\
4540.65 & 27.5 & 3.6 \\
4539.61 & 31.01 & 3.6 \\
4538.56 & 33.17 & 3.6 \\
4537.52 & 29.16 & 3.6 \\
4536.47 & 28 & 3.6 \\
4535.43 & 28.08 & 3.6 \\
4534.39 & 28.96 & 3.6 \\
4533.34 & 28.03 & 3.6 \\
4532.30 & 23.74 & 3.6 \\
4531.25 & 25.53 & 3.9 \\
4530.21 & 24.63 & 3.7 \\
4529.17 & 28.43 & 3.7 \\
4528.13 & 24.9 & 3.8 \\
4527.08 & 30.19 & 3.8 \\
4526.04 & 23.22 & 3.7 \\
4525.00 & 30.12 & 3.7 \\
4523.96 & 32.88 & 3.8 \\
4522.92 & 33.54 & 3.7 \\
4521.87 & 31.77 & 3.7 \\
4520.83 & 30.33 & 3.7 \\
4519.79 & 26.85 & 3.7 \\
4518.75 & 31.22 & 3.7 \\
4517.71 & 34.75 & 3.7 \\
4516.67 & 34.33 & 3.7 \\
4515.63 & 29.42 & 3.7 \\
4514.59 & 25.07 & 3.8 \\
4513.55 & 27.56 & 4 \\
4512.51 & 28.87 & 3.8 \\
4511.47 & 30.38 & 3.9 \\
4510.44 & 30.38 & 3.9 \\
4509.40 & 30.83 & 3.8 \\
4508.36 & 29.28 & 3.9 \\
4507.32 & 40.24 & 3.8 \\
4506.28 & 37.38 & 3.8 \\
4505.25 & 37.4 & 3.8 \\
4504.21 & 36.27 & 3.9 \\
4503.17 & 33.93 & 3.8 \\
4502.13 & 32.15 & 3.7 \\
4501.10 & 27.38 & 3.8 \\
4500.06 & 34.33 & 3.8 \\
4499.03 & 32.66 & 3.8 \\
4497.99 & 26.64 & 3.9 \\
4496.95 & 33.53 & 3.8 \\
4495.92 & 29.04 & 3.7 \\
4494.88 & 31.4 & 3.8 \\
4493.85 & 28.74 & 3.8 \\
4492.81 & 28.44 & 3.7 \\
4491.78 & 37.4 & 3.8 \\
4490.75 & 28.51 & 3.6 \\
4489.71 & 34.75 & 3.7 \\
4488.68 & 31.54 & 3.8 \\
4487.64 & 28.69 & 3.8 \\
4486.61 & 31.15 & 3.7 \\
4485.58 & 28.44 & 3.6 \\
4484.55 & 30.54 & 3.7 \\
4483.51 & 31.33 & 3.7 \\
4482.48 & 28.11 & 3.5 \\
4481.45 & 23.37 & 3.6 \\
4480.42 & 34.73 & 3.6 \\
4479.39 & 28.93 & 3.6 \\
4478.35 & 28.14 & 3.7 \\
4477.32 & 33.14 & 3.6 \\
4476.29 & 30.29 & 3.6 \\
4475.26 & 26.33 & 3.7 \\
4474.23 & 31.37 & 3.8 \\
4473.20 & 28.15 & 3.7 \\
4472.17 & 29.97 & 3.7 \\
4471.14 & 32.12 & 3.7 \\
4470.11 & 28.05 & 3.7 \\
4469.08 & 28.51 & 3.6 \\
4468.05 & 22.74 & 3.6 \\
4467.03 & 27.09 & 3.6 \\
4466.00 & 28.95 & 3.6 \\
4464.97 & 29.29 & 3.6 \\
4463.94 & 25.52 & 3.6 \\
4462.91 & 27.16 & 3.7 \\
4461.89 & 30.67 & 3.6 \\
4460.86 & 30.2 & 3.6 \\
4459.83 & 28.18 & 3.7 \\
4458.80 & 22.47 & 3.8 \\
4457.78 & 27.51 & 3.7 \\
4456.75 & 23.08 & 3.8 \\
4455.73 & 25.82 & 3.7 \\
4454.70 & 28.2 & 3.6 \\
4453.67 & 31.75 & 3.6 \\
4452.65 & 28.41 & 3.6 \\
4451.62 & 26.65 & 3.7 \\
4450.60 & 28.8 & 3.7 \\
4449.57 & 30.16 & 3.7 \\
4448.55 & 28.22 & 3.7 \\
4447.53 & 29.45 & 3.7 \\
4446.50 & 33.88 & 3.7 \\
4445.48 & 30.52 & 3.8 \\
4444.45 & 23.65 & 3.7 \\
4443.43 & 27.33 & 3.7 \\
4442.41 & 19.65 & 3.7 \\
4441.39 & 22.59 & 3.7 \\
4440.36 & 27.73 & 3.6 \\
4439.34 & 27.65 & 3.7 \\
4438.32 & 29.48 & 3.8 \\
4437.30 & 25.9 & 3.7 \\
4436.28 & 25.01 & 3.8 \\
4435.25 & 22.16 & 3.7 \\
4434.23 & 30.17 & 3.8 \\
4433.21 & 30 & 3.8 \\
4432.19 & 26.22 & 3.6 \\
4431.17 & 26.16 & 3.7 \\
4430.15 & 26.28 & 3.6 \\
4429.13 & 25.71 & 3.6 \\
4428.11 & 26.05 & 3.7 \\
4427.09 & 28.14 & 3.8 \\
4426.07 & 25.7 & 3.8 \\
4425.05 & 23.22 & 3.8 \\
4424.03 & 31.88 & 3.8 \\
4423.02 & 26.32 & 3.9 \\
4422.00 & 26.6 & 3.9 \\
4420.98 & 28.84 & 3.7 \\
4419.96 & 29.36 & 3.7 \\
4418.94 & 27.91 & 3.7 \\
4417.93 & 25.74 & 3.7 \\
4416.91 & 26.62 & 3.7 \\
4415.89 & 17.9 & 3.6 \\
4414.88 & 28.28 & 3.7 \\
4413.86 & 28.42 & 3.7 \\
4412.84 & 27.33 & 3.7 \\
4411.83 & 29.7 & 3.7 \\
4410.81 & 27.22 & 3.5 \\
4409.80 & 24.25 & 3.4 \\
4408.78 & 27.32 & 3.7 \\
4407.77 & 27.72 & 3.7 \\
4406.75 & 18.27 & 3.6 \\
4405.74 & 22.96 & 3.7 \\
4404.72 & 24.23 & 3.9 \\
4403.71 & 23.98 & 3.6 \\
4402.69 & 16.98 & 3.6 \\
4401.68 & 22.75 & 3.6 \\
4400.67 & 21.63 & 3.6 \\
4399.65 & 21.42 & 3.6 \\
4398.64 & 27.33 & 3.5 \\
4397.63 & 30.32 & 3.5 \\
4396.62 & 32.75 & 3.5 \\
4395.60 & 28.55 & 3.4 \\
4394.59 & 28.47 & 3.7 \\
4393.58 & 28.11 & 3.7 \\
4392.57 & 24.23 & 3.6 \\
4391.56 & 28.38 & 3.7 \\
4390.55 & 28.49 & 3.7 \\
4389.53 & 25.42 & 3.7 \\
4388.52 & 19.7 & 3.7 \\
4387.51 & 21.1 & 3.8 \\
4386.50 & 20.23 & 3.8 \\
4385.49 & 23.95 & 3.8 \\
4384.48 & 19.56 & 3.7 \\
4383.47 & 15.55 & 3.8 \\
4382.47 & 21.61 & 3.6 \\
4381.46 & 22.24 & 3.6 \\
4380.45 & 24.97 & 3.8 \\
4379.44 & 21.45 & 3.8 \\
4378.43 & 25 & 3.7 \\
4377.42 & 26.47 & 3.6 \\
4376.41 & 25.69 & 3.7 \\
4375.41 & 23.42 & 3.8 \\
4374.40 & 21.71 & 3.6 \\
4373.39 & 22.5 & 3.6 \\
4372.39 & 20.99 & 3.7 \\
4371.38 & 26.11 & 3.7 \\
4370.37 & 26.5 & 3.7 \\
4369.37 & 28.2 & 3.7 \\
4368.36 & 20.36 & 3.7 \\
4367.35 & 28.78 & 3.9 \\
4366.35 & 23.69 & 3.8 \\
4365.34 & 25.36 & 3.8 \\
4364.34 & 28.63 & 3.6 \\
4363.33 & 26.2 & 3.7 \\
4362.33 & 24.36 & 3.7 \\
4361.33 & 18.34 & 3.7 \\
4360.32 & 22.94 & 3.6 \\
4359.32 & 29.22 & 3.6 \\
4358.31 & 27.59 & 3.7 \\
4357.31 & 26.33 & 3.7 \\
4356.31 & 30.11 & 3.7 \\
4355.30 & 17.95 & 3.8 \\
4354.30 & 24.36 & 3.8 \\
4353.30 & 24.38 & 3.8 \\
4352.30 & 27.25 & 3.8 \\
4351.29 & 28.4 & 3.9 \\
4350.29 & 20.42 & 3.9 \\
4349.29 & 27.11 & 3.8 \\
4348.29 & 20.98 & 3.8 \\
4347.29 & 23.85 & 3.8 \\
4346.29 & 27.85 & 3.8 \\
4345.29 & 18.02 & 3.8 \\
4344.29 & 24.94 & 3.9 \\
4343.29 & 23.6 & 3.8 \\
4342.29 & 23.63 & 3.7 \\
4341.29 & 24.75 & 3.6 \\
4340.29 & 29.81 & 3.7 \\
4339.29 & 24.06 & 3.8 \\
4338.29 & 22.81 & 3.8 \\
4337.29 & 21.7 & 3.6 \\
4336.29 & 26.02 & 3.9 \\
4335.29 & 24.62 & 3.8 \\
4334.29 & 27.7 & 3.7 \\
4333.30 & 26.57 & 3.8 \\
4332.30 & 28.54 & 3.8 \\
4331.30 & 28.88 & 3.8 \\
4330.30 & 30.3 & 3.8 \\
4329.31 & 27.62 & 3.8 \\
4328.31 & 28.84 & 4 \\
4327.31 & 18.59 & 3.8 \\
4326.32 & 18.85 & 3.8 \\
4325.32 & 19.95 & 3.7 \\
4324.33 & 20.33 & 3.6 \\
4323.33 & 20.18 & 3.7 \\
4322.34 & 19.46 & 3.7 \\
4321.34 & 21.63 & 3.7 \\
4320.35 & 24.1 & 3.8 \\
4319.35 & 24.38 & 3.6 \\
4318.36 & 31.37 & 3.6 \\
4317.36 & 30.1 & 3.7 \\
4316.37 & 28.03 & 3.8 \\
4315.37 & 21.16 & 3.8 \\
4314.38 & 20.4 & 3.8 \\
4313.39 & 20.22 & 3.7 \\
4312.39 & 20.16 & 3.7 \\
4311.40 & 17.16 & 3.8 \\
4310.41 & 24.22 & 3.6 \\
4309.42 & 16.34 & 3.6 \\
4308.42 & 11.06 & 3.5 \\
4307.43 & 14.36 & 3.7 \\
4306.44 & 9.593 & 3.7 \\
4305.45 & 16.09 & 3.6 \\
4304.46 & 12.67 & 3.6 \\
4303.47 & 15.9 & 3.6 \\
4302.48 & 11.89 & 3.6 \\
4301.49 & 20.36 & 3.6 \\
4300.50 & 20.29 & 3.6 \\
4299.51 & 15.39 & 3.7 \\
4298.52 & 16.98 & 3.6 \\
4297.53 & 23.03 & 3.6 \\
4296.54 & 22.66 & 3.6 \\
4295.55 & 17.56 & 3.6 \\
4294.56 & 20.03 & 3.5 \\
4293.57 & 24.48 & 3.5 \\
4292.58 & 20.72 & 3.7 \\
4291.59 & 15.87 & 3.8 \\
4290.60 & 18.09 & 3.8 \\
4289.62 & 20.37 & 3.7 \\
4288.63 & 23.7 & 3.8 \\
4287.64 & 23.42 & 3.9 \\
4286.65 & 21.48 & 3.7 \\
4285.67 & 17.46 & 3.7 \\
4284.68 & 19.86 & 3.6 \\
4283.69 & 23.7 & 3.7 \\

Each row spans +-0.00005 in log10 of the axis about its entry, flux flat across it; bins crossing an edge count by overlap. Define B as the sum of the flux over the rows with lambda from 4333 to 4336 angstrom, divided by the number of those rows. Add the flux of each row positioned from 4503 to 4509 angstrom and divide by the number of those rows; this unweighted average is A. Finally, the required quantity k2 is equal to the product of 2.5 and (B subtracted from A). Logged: 24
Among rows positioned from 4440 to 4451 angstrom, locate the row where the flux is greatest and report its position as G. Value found 4446.50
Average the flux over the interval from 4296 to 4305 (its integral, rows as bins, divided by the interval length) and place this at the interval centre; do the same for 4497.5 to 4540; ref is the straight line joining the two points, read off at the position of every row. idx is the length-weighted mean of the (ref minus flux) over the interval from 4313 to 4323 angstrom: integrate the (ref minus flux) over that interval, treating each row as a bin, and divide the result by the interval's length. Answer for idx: -5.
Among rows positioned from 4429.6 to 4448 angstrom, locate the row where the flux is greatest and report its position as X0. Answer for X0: 4446.50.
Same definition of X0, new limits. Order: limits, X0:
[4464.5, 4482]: 4480.42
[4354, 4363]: 4356.31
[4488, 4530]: 4507.32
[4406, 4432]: 4424.03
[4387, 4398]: 4396.62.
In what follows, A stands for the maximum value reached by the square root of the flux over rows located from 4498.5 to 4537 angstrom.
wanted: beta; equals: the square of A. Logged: 40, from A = 6.3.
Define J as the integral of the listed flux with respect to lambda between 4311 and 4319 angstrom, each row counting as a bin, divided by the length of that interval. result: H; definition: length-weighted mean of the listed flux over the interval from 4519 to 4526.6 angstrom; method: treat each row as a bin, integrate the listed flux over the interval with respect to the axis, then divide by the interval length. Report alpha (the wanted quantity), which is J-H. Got -6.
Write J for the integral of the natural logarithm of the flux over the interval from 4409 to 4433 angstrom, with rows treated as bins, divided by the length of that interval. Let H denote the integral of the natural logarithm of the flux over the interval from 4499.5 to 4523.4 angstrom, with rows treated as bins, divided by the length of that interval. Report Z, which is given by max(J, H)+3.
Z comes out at 6.46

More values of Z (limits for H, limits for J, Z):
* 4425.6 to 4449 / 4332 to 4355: 6.28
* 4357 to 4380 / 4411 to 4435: 6.29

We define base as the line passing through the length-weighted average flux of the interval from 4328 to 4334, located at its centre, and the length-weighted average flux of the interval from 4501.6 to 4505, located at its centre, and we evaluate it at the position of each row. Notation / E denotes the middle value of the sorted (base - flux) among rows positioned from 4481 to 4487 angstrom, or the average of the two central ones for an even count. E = 4.2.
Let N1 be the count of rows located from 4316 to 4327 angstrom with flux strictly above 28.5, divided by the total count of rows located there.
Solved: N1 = 0.18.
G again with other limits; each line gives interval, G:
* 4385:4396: 4395.60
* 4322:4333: 4330.30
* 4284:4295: 4293.57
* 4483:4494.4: 4491.78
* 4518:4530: 4522.92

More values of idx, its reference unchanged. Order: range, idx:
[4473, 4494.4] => -2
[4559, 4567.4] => 3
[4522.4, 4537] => 3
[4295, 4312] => 1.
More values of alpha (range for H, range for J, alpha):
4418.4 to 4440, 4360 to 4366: -3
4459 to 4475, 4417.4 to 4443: -2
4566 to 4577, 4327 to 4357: -8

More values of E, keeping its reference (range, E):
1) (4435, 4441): 5.3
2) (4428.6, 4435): 5.6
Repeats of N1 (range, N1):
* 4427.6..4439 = 0.27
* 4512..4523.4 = 0.73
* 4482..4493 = 0.73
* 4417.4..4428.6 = 0.27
